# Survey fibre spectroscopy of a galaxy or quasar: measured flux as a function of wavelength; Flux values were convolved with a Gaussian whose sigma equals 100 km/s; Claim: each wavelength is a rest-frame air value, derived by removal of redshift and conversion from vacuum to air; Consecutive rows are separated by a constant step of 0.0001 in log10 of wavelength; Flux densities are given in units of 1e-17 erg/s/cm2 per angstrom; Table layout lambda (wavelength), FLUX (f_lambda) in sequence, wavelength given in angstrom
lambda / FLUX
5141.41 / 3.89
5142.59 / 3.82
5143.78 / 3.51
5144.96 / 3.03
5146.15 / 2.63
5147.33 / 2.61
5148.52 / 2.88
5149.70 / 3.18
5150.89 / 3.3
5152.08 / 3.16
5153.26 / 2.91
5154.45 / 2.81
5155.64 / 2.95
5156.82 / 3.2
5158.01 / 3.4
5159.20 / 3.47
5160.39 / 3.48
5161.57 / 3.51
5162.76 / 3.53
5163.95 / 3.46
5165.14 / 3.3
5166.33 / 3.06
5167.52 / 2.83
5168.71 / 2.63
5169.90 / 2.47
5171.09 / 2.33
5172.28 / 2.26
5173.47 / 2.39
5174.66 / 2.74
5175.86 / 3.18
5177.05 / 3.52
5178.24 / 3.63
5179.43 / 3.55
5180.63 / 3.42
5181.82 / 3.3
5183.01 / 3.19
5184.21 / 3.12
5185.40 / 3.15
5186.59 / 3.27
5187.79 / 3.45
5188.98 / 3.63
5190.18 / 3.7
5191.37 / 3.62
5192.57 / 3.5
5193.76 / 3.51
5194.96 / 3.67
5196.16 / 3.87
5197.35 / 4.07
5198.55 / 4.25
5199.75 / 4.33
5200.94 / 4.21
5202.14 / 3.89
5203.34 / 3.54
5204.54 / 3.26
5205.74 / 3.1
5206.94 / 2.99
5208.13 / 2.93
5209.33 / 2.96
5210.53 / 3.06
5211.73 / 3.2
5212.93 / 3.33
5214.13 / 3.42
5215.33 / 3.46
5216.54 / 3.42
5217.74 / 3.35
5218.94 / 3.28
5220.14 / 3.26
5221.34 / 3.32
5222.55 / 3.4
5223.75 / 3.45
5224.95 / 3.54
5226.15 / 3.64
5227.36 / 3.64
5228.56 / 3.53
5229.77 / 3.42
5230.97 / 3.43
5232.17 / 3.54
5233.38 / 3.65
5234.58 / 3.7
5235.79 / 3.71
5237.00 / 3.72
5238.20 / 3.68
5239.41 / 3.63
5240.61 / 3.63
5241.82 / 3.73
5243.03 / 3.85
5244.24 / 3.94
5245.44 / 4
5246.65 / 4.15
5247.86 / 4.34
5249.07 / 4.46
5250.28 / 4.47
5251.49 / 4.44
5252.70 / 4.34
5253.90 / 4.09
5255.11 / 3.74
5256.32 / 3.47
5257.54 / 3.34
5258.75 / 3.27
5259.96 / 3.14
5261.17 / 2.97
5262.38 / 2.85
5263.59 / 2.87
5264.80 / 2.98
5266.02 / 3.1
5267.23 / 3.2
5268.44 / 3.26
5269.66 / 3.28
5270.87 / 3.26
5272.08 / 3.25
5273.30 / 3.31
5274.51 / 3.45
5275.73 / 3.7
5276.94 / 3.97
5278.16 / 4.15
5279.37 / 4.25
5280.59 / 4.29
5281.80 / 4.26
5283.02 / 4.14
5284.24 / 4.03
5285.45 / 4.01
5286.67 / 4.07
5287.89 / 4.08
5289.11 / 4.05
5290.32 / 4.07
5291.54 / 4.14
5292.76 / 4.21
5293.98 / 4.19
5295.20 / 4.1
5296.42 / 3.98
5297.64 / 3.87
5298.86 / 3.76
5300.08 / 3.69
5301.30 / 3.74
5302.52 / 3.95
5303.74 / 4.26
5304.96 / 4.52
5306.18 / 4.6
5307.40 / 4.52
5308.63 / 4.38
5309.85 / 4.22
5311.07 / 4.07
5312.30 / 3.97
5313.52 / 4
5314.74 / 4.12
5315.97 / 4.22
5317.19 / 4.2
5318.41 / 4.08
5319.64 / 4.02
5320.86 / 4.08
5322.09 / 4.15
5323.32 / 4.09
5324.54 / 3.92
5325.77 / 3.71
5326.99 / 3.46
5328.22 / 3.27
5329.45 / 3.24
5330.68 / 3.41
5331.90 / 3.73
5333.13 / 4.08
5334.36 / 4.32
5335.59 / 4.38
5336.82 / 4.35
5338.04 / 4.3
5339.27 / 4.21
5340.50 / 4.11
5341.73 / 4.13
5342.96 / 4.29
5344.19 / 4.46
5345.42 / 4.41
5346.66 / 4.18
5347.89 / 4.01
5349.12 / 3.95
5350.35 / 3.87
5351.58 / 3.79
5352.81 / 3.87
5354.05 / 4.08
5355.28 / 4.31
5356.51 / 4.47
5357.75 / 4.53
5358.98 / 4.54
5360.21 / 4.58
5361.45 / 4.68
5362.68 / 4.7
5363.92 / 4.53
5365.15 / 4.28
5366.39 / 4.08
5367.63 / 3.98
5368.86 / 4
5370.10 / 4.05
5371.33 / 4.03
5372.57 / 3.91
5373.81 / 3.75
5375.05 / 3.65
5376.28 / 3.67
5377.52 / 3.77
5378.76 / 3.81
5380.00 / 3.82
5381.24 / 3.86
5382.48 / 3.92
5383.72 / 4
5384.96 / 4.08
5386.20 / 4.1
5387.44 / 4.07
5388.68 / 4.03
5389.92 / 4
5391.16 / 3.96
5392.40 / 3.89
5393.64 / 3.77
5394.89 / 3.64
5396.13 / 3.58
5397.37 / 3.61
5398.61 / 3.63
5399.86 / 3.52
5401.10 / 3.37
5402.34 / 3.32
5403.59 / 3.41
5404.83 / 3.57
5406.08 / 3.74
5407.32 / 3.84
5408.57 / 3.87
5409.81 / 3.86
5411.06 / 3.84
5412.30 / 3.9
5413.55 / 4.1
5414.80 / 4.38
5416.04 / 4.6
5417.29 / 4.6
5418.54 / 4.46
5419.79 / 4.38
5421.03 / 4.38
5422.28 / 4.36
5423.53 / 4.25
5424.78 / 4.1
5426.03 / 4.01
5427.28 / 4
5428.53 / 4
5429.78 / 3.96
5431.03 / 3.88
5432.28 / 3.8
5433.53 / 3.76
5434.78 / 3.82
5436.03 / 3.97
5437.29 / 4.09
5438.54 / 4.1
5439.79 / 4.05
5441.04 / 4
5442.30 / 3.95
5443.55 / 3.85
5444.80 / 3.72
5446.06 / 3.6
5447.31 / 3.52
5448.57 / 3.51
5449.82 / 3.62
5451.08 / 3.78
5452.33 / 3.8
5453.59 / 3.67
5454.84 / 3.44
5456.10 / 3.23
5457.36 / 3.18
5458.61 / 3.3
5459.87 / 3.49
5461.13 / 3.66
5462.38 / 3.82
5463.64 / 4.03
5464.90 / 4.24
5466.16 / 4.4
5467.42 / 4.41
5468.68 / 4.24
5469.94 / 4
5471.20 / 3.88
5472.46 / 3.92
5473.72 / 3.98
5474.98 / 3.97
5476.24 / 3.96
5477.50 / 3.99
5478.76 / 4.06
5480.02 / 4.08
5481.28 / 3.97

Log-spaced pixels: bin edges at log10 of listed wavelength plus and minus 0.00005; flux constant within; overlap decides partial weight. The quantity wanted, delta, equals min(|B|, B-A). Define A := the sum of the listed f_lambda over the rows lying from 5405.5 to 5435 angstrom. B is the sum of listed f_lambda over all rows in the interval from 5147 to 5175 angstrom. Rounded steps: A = 98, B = 72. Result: -26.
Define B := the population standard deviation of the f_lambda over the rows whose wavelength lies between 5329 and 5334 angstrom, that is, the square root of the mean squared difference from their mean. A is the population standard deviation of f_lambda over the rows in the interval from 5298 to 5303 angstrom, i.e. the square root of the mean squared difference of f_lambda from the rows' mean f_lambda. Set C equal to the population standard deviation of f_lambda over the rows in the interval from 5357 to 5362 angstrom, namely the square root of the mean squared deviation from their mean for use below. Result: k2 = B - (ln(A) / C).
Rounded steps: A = 0.10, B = 0.321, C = 0.06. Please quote 39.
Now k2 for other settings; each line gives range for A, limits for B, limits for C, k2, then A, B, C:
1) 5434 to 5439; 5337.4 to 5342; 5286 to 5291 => 200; 0.11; 0.075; 0.01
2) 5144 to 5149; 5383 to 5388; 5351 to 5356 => 9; 0.18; 0.038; 0.20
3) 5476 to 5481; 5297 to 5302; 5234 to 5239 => 204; 0.05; 0.066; 0.01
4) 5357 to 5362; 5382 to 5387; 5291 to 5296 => 66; 0.06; 0.071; 0.04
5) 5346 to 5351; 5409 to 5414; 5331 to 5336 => 9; 0.11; 0.103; 0.26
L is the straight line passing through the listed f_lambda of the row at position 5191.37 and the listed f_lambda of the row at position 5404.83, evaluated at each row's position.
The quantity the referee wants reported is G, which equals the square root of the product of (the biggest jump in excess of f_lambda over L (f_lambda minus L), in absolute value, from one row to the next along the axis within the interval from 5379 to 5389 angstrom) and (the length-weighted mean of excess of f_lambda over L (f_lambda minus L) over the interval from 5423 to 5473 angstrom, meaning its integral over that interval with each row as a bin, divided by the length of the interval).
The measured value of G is 0.15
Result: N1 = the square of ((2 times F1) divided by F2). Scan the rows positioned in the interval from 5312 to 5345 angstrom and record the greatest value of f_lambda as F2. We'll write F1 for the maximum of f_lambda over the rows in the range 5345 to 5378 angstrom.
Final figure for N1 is 4.4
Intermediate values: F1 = 4.7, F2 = 4.46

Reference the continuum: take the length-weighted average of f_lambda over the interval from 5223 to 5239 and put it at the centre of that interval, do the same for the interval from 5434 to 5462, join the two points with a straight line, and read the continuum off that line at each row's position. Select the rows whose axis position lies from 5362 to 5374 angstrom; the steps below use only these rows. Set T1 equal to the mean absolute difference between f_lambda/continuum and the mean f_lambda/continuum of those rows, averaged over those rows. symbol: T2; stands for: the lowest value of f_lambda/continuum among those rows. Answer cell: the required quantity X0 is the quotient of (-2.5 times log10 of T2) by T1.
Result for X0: -0.4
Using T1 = 0.061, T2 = 1.02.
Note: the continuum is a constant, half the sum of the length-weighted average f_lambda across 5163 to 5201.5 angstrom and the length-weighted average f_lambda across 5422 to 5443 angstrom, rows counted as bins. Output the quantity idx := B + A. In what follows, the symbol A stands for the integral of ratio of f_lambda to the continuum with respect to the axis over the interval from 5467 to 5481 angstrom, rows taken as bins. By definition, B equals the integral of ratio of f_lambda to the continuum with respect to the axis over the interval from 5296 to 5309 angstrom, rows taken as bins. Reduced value 30.0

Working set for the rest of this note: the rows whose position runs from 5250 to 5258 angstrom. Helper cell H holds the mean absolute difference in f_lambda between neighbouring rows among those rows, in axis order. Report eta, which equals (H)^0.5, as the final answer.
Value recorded 0.43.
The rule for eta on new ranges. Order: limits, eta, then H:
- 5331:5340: 0.37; 0.14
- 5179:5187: 0.31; 0.10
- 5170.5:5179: 0.49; 0.24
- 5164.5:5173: 0.42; 0.17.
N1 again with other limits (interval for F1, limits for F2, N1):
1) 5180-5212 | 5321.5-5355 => 3.8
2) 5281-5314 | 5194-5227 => 4.5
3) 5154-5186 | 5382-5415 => 2.7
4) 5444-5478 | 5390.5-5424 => 3.7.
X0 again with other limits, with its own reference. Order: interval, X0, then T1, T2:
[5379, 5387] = -1.7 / 0.026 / 1.04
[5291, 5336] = 1.8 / 0.068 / 0.89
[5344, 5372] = -0.6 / 0.069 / 1.04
